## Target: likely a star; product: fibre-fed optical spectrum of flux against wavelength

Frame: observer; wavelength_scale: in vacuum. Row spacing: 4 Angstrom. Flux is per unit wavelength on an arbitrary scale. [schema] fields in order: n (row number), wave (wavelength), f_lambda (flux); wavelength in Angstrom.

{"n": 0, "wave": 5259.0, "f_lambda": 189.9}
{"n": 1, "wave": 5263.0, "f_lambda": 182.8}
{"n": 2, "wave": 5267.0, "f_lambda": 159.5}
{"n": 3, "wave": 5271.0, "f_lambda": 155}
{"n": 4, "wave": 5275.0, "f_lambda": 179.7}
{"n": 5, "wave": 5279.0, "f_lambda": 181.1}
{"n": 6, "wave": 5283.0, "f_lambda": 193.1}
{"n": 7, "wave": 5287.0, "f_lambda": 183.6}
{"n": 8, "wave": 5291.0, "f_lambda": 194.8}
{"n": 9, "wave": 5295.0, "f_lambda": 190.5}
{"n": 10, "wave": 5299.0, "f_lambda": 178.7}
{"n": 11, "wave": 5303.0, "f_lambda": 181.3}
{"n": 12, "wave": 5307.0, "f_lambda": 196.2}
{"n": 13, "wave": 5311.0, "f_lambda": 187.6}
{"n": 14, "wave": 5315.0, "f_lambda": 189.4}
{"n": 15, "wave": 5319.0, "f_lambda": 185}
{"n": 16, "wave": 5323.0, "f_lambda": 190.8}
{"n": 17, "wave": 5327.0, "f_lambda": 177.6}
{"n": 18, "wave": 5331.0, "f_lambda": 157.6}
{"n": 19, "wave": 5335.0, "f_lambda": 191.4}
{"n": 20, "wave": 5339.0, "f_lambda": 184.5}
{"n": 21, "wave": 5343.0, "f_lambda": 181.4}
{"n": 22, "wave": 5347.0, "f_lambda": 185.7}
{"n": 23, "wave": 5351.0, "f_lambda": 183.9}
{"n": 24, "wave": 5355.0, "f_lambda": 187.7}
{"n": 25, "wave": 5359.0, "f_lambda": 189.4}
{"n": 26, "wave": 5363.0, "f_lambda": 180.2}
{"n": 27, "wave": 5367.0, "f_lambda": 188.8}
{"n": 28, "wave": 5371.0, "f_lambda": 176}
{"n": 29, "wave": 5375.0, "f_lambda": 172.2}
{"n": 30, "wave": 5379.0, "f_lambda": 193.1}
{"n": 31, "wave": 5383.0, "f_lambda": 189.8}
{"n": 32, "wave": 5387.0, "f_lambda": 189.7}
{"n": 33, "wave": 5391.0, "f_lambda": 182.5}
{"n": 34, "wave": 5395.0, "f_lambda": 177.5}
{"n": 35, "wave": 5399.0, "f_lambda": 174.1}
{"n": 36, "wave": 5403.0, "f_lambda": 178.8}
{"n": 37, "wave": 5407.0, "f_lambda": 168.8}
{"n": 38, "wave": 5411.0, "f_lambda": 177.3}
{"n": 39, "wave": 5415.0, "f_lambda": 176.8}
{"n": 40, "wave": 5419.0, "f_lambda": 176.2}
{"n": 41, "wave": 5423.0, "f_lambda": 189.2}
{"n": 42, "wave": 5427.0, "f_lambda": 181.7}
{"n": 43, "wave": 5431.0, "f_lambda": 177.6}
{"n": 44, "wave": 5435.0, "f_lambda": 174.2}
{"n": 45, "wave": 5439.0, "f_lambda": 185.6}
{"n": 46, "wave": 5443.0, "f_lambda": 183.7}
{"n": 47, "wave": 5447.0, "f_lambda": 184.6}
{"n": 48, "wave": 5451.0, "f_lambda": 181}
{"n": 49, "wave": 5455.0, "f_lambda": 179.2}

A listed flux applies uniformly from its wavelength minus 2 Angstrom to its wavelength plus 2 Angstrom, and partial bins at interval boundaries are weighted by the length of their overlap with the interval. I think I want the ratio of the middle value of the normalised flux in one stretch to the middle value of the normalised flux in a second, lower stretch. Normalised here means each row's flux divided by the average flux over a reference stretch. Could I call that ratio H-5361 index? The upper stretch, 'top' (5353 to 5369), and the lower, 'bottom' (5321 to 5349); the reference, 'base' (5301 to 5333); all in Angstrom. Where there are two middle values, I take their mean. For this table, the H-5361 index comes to 1.02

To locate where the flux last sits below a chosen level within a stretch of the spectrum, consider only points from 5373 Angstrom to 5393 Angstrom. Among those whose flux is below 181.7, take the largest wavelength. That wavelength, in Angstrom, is 5375.0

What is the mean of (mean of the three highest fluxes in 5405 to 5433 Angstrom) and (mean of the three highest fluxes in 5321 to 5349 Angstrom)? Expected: 186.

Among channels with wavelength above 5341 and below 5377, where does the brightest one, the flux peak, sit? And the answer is 5359.0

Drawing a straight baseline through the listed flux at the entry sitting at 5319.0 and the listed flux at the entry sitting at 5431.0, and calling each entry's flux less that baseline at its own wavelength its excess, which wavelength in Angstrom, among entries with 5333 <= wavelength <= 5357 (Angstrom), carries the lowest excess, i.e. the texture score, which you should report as 5343.0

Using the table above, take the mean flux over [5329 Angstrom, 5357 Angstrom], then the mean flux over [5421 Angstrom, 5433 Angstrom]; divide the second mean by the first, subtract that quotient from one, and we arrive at -0.006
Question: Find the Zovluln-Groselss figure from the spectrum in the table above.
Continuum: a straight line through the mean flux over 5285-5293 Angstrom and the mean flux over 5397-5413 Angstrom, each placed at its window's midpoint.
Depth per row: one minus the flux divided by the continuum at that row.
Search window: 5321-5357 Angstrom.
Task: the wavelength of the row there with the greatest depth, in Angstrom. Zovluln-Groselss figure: 5331.0 Angstrom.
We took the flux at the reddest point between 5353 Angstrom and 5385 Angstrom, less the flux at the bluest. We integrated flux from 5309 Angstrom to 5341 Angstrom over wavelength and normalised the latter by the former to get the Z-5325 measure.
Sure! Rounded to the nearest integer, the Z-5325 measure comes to 2788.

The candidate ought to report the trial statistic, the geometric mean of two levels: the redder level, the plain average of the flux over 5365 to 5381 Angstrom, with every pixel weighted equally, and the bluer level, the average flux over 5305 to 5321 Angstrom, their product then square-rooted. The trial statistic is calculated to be 186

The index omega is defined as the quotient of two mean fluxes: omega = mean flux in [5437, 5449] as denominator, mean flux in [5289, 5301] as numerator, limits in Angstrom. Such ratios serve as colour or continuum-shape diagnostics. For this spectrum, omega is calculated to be 1.02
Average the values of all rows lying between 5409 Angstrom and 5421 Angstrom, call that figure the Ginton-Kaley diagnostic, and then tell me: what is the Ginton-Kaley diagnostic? 177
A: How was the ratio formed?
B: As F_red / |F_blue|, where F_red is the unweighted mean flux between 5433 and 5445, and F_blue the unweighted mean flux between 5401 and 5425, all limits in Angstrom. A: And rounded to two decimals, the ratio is 1.02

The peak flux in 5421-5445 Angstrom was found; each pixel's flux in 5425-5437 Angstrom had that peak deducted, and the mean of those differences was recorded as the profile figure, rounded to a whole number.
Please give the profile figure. -11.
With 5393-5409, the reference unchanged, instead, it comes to -14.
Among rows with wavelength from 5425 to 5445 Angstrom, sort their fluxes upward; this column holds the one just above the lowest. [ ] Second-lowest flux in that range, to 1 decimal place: 177.6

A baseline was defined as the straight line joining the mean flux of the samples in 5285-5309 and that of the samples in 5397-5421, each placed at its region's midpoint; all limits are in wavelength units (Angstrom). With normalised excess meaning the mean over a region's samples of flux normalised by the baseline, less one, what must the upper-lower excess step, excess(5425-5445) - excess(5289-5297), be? 0.02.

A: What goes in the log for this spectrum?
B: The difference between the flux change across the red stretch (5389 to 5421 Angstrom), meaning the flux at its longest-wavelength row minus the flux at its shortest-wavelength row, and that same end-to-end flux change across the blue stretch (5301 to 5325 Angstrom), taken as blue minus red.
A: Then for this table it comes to 16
